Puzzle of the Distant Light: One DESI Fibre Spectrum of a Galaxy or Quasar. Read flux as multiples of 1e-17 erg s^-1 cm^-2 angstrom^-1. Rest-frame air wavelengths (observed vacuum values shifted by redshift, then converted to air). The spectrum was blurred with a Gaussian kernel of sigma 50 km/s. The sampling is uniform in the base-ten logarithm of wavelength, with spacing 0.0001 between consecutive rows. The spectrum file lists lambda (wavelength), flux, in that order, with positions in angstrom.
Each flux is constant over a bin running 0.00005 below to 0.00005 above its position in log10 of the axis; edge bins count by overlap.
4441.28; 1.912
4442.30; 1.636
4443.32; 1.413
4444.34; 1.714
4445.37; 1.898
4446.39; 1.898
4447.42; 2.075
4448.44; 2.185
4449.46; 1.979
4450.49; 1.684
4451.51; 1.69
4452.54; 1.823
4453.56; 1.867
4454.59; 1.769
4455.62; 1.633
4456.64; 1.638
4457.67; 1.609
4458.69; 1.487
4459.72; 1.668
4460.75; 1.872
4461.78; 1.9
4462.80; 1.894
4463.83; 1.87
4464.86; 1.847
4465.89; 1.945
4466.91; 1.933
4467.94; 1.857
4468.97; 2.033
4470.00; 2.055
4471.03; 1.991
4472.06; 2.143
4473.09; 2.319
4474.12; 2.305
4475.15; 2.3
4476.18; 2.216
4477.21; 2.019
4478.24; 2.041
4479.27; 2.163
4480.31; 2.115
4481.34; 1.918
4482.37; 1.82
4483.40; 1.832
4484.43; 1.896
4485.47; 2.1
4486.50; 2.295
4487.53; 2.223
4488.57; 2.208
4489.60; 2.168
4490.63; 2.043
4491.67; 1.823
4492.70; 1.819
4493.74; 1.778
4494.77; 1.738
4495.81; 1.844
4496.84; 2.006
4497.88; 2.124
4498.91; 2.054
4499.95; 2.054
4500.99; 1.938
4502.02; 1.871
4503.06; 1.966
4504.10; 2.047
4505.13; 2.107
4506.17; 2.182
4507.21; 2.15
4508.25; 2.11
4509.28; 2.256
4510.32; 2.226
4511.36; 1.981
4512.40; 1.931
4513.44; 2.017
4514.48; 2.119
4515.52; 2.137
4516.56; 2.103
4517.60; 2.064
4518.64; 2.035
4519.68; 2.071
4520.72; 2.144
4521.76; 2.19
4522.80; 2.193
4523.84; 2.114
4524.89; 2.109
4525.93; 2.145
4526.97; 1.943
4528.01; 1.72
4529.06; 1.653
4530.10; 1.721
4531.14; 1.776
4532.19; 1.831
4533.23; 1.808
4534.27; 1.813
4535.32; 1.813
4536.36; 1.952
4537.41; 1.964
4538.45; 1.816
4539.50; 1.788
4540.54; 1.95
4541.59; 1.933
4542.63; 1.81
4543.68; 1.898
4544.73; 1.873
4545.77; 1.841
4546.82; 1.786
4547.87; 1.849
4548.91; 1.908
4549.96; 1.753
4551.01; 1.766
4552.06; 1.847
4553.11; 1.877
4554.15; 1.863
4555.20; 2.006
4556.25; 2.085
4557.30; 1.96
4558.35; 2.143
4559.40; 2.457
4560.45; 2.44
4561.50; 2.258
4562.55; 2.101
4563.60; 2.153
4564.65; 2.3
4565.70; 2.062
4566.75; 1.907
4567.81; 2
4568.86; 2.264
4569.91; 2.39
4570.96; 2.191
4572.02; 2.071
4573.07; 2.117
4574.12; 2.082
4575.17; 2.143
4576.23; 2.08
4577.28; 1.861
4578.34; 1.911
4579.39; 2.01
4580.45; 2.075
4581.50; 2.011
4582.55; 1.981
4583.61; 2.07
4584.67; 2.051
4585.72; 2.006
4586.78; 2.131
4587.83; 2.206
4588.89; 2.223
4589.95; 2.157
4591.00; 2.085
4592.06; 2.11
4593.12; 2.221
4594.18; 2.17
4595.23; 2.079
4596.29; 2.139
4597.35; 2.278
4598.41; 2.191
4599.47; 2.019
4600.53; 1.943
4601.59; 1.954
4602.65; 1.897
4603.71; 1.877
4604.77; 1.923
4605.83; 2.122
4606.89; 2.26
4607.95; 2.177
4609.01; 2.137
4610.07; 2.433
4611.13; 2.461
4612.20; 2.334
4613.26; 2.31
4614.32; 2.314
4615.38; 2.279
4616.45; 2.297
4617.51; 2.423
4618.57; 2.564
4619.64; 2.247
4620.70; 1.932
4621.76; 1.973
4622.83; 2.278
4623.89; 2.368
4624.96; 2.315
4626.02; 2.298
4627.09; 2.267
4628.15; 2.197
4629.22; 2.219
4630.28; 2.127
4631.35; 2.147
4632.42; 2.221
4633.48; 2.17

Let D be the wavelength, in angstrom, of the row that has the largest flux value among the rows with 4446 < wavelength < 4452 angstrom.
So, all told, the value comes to 4448.44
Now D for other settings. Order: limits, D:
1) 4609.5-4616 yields 4611.13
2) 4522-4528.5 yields 4522.80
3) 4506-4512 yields 4509.28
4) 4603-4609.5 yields 4606.89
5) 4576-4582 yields 4576.23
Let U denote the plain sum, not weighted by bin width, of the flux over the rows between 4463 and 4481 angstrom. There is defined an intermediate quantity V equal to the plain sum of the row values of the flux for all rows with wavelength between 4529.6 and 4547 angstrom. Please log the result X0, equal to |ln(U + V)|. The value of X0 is 4.20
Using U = 35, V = 31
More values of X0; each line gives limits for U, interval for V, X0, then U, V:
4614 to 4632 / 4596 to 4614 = 4.31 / 38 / 36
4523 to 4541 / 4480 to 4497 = 4.18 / 32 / 34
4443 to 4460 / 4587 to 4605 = 4.18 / 30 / 35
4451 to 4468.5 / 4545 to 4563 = 4.16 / 30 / 34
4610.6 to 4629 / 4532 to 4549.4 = 4.26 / 39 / 32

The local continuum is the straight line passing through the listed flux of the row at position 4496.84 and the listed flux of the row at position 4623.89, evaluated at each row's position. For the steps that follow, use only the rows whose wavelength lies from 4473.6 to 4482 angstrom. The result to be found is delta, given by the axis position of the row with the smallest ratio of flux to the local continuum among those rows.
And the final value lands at 4481.34 angstrom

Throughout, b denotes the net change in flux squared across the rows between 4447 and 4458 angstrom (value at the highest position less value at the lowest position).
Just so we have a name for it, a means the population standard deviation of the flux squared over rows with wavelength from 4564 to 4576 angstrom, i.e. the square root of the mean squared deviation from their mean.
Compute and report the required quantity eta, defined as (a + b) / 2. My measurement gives -0.6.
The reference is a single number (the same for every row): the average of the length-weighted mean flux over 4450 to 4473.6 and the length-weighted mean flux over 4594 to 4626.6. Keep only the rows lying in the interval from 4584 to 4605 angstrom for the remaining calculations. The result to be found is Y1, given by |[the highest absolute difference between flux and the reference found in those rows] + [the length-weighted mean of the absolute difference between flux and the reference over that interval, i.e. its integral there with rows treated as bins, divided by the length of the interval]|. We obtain 0.37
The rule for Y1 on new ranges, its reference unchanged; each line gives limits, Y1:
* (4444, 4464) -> 0.77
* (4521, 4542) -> 0.54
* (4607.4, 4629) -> 0.81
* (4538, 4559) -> 0.42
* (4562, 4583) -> 0.48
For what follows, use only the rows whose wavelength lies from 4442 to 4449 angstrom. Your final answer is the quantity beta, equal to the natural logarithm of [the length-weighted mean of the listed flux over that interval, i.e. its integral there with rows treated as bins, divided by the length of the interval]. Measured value 0.610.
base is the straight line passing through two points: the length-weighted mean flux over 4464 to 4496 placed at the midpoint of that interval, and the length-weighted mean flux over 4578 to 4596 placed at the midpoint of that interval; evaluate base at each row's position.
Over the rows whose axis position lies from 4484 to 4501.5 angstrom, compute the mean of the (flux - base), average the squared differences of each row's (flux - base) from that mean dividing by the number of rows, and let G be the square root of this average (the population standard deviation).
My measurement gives 0.17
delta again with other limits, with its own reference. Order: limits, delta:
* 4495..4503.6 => 4495.81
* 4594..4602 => 4600.53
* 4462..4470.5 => 4464.86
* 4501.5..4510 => 4502.02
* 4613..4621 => 4620.70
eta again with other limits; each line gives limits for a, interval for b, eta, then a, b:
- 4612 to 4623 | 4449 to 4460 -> -0.2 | 0.76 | -1.1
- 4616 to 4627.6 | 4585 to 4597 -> 0.7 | 0.76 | 0.6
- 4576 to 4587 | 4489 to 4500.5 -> -0.1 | 0.30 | -0.5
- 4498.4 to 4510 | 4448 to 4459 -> -1.1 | 0.44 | -2.6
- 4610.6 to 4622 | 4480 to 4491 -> 0.3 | 0.80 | -0.3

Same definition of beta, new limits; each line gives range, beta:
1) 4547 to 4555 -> 0.611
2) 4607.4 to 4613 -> 0.836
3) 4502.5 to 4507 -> 0.731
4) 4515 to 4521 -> 0.738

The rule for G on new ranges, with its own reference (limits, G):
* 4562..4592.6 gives 0.12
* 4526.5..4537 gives 0.09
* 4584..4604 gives 0.12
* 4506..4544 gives 0.17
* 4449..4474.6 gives 0.20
